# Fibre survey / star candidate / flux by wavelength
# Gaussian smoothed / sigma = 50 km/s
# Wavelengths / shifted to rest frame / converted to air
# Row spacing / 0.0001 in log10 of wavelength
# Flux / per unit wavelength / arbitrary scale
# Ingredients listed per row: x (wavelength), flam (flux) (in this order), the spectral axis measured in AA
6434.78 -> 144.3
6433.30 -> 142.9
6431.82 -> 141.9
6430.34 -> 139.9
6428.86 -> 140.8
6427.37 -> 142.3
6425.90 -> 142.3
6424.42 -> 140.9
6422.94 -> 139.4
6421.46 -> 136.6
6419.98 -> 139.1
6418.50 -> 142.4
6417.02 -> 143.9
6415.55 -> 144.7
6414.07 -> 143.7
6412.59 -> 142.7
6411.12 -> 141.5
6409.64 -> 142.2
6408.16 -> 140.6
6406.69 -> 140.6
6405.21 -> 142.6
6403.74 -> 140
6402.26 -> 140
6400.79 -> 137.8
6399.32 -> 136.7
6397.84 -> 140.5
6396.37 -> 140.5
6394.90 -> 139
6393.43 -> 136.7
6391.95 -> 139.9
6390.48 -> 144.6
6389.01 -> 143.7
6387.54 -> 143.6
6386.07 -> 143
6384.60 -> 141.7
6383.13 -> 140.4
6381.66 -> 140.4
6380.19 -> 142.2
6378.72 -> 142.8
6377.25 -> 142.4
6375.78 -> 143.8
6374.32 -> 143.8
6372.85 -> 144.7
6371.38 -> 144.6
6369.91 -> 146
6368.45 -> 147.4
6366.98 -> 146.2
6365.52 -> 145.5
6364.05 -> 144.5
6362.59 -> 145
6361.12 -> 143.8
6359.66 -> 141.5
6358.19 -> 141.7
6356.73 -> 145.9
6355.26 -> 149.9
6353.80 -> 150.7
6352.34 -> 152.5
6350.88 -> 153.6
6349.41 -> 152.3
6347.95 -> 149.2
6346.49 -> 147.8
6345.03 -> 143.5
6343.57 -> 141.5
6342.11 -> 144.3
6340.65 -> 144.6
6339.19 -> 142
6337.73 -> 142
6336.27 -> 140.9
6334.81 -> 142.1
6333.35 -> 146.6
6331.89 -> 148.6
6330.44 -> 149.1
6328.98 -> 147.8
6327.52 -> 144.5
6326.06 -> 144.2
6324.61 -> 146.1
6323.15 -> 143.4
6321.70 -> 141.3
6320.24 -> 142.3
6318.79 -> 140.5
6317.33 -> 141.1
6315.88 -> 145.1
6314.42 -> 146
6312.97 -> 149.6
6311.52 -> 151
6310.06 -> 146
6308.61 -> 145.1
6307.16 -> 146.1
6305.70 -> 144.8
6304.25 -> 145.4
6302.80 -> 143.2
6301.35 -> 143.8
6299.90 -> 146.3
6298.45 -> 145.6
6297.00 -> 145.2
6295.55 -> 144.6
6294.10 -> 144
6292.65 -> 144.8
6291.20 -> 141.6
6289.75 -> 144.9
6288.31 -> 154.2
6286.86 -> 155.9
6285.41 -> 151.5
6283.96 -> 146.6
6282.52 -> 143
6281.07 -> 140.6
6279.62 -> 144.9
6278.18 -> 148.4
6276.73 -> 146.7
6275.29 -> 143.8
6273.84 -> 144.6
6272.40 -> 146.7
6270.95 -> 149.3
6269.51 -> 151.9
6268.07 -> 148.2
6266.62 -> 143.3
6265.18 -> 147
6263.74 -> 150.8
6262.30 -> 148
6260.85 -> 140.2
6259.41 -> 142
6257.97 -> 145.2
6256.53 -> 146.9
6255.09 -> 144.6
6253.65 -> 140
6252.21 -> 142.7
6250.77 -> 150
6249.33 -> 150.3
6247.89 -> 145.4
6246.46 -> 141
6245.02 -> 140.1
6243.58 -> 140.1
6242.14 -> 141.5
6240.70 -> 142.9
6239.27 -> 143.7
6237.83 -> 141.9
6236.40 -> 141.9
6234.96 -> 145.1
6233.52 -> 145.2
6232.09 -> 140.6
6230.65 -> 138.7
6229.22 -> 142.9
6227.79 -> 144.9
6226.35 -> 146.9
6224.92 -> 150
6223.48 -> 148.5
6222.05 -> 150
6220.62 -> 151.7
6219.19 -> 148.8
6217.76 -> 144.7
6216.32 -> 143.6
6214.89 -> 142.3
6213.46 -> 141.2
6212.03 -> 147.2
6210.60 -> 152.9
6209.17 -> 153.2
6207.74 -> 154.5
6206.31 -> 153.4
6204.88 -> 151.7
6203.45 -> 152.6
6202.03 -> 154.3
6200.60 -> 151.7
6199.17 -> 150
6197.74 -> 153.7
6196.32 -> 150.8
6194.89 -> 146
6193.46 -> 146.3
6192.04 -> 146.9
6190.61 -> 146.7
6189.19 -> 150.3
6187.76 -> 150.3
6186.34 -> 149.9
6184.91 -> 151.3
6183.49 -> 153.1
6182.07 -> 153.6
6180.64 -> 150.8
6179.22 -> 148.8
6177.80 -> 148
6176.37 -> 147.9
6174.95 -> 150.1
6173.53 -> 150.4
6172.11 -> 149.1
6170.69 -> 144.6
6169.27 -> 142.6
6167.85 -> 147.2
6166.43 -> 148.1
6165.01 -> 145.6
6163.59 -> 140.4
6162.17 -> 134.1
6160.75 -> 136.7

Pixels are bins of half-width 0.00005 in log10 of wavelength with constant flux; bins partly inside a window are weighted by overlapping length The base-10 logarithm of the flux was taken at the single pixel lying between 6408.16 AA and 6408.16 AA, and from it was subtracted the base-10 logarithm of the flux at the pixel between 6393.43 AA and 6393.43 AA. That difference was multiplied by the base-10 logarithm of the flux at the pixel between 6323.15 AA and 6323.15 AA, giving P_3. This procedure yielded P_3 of 0.026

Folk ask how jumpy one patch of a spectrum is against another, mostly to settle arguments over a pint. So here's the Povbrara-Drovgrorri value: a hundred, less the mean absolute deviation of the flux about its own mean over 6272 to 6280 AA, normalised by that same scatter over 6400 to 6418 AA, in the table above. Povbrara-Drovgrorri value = 99.1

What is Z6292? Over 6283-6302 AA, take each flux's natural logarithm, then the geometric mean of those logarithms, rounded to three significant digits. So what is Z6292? 4.99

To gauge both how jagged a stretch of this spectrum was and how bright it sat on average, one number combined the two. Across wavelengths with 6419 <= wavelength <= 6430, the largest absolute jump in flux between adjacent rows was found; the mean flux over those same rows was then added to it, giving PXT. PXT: 143.0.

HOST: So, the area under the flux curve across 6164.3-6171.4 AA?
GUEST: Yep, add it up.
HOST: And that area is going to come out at 1034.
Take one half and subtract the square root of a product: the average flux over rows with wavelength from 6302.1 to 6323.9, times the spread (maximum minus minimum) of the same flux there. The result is -38.5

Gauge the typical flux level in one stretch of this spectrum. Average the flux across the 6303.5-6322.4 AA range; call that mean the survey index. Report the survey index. 145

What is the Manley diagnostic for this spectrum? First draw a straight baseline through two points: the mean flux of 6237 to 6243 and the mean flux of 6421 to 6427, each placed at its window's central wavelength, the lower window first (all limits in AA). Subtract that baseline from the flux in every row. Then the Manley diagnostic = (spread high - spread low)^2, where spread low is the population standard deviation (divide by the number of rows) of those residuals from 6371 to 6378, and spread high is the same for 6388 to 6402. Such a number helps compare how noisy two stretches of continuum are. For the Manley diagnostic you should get 3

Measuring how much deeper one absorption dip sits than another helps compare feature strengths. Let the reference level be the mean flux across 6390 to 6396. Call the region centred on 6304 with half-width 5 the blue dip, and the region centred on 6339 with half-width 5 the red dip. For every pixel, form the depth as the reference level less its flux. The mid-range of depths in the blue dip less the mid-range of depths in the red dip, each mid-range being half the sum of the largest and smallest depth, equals -2.0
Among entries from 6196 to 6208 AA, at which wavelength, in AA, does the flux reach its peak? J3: 6207.74 AA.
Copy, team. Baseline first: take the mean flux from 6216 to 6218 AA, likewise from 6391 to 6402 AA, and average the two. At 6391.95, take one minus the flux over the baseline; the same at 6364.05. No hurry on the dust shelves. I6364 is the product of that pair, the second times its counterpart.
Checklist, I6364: -0.0002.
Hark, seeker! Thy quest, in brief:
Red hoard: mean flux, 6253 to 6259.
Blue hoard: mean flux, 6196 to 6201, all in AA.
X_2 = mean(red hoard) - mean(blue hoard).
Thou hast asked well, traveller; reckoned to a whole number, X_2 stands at -7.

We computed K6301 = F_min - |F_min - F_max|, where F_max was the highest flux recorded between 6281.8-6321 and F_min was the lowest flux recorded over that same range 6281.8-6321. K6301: 125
